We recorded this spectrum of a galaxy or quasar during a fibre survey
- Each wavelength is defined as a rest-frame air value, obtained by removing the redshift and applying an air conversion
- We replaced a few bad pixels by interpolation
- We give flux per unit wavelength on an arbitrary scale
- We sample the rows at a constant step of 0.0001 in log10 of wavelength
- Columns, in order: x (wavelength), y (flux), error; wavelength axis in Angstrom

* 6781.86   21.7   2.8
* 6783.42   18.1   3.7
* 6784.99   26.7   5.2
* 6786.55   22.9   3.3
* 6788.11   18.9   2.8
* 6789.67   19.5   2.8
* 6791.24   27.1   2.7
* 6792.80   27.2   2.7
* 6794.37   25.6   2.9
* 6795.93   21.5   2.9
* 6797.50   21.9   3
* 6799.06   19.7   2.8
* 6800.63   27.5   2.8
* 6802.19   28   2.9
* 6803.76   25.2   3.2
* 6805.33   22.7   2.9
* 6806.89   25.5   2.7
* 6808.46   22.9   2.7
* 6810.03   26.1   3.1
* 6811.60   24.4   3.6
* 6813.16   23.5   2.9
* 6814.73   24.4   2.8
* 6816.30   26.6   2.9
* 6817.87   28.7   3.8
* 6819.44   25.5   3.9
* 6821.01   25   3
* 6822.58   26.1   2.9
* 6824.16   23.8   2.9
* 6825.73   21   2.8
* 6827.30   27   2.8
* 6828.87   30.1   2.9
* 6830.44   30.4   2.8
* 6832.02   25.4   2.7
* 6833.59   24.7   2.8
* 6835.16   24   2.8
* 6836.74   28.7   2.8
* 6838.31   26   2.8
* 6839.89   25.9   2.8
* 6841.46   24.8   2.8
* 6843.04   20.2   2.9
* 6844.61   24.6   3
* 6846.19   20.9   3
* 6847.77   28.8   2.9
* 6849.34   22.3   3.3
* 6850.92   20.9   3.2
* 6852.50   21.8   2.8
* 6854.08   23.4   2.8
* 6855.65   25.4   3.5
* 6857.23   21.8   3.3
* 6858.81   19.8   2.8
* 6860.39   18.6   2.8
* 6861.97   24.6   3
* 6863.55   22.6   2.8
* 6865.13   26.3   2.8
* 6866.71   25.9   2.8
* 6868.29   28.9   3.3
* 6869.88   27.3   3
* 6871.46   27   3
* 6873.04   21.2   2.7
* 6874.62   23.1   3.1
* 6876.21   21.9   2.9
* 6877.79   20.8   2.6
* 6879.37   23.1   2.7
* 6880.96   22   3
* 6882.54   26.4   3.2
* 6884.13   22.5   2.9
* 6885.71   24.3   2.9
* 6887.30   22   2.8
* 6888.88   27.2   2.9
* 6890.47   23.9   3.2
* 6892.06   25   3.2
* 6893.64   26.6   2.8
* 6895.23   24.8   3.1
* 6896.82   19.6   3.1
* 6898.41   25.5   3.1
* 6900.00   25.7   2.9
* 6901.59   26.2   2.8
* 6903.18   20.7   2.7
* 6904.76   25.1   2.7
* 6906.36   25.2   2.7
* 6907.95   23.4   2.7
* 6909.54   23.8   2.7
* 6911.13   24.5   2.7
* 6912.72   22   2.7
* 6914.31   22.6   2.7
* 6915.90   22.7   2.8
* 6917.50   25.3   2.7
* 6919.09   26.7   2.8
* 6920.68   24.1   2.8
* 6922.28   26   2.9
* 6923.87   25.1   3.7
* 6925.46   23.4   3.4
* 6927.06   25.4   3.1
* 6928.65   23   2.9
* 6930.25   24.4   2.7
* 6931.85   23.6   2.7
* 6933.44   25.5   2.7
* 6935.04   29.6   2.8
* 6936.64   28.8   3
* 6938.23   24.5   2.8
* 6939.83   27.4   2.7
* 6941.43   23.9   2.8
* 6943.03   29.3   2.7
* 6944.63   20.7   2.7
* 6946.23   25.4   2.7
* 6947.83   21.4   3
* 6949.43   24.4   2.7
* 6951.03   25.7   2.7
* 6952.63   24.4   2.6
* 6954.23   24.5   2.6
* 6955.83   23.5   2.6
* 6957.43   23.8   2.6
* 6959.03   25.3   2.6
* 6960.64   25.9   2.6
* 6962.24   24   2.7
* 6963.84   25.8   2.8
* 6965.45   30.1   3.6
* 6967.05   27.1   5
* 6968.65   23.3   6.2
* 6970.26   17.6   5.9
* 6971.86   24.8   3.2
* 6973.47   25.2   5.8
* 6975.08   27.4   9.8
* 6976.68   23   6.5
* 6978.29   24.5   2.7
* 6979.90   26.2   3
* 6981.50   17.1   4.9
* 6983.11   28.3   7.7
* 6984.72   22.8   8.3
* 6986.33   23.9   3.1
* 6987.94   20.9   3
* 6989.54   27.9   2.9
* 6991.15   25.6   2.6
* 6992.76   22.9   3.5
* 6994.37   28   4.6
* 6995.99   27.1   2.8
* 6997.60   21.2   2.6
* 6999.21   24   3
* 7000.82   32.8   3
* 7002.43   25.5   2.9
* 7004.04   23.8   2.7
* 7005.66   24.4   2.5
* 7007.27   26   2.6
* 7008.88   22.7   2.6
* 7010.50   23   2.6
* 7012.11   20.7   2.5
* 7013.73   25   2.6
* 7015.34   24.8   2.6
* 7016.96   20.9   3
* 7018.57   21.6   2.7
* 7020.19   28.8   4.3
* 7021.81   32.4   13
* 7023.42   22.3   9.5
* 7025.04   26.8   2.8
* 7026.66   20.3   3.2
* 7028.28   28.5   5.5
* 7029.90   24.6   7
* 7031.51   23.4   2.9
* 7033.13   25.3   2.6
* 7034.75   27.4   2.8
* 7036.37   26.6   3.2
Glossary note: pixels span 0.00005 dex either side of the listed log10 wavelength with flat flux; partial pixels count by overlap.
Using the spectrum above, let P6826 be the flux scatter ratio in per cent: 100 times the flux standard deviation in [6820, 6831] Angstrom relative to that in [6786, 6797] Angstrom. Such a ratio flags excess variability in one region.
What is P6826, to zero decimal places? 97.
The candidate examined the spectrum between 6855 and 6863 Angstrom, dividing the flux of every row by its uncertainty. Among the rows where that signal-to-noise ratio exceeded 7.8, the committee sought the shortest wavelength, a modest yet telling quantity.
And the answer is 6861.97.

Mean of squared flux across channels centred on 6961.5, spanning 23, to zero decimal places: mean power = 617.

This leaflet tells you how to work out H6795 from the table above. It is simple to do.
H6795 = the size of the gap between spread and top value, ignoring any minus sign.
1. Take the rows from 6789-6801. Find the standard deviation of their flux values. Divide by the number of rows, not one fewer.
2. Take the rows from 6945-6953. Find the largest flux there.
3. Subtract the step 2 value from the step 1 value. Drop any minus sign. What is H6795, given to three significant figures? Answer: 22.5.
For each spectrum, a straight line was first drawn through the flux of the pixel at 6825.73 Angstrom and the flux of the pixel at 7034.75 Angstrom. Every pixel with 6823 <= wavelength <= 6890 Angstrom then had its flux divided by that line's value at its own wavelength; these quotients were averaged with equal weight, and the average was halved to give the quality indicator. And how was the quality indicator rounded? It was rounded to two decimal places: 0.55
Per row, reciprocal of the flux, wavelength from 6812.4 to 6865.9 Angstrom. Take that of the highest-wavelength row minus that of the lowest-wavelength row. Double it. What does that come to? -0.009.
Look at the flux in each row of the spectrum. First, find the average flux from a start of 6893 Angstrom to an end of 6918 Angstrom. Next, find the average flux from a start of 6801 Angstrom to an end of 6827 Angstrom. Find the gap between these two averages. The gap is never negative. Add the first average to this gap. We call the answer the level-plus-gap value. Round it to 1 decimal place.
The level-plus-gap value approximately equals 25.0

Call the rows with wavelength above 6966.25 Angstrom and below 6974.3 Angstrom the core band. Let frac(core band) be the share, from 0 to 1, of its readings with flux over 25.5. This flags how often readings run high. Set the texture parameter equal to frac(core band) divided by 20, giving 0.010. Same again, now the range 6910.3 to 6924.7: 0.011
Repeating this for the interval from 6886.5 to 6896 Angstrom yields 0.017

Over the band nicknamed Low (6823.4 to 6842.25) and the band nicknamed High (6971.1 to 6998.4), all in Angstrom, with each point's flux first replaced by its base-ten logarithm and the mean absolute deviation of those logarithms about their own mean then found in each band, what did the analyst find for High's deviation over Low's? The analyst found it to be 1.26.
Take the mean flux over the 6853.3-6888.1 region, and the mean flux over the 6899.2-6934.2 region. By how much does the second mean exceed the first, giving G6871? 0.7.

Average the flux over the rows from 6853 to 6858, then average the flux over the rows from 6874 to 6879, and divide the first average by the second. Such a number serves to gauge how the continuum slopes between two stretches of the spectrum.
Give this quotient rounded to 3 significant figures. 1.07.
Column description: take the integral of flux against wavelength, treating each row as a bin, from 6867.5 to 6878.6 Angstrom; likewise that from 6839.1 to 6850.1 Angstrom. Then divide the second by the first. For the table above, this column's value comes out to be 0.98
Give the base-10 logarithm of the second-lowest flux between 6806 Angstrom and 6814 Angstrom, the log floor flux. 1.371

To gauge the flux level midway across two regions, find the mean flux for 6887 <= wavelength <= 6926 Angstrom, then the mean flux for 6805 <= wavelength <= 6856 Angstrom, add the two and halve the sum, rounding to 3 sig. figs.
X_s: 24.6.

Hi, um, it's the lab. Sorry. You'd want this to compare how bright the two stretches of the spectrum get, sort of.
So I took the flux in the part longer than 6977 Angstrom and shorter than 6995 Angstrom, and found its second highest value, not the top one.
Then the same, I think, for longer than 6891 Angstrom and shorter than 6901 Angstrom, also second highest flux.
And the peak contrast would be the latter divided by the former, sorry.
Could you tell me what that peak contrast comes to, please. 0.92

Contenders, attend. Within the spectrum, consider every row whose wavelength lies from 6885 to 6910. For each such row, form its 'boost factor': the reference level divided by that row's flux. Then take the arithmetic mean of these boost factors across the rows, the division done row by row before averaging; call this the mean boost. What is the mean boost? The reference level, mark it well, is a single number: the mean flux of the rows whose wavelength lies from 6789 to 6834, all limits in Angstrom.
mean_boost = 1.04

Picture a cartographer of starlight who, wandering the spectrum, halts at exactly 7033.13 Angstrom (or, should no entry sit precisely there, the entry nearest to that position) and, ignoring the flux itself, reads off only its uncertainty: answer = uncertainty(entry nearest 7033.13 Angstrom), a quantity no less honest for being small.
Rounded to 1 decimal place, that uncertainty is 2.6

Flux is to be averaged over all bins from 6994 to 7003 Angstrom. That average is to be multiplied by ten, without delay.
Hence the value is 264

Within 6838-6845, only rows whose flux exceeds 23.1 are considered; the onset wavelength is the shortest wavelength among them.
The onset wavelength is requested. 6838.31 Angstrom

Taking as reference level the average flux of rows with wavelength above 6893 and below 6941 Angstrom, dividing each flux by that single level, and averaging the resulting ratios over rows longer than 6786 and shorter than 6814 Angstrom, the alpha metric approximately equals 0.97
